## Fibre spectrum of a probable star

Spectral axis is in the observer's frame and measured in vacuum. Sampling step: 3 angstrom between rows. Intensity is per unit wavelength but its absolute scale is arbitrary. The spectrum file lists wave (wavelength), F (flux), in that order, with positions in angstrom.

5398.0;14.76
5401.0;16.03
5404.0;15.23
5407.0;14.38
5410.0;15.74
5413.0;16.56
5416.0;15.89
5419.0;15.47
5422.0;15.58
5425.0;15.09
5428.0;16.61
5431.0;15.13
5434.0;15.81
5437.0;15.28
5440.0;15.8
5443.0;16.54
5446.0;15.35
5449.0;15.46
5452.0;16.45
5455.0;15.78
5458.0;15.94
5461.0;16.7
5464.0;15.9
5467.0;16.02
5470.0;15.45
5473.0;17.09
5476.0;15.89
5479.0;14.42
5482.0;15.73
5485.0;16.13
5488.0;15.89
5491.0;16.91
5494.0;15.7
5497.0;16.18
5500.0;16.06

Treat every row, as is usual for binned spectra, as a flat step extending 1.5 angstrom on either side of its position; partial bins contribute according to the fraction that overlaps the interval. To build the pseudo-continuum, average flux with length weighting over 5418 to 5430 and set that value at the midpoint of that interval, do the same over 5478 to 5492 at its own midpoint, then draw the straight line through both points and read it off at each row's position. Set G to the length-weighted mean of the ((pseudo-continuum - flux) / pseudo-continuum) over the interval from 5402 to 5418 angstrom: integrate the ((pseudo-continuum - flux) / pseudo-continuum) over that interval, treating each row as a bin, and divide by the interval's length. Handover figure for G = 0.004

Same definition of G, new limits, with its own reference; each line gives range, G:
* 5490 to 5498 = -0.024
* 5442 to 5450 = -0.002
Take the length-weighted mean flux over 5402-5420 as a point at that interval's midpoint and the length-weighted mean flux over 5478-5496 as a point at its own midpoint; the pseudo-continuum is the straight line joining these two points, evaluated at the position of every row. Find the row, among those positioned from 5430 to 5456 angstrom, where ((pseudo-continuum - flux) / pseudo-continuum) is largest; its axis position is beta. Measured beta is 5431.0 angstrom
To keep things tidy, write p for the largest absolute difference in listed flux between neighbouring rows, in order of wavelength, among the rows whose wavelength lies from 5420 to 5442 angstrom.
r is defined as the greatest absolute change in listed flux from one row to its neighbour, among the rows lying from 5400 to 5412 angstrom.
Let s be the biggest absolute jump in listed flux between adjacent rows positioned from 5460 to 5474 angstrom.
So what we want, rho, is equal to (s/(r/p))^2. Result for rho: 3.4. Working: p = 1.52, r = 1.36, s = 1.64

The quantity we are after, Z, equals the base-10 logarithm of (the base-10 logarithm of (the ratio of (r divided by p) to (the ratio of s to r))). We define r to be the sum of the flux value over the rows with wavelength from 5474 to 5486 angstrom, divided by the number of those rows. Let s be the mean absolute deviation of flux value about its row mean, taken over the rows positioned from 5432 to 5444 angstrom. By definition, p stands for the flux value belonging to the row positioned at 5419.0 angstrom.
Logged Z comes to 0.22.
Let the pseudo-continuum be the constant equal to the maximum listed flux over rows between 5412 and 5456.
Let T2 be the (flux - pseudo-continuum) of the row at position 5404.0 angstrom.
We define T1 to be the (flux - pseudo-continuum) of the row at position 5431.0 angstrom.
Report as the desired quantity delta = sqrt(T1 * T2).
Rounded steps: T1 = -1.48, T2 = -1.38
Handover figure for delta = 1.4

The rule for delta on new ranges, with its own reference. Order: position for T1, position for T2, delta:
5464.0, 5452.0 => 0.3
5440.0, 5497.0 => 0.6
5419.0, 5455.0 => 1.0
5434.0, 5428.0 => 0.0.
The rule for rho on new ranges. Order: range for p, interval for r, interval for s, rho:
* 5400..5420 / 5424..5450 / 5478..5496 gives 1.4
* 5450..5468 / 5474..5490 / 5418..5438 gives 0.7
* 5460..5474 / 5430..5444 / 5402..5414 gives 9.1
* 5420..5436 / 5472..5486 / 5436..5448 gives 1.5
